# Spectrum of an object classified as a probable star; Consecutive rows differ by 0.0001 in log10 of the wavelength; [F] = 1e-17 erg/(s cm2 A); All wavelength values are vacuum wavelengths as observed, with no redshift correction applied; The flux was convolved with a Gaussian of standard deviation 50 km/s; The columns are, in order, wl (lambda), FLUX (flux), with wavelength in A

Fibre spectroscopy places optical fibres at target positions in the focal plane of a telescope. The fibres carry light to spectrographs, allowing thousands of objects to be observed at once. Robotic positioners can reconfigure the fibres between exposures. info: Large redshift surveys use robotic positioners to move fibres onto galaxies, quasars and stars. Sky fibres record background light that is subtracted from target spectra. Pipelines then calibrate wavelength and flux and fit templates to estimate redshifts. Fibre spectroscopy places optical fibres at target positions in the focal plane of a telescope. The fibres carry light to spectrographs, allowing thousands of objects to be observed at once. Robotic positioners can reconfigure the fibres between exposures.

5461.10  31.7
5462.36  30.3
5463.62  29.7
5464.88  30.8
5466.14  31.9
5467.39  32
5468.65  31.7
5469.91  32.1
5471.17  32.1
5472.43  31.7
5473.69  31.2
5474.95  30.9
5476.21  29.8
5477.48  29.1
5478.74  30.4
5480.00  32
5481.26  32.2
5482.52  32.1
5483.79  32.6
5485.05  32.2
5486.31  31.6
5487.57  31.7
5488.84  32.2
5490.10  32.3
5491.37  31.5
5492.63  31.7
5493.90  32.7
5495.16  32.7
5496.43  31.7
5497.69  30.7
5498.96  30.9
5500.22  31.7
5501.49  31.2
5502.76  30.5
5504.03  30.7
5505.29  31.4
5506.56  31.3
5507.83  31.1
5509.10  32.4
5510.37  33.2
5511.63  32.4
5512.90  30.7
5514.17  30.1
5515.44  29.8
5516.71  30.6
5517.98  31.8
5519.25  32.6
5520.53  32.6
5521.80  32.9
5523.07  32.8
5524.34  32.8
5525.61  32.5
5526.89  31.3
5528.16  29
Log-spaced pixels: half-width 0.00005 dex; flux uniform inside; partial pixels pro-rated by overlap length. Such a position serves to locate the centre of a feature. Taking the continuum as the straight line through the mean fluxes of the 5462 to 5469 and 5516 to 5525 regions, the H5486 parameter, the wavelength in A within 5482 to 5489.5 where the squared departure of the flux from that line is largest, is 5483.79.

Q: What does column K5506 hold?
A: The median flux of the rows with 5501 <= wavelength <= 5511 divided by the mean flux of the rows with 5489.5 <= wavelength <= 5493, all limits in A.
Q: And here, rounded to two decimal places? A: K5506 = 0.98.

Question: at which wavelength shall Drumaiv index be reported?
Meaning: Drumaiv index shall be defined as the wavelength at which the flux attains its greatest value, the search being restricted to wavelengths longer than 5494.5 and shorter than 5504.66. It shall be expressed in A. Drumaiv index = 5495.16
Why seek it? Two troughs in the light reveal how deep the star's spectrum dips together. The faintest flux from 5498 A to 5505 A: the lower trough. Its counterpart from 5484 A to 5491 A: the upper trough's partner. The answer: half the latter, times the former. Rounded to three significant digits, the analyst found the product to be 482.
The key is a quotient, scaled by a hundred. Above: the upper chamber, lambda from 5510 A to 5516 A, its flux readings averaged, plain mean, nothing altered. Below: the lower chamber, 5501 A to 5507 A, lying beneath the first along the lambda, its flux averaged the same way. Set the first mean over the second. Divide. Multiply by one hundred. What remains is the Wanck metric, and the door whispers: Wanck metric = 101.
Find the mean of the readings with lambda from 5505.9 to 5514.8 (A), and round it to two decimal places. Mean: 31.60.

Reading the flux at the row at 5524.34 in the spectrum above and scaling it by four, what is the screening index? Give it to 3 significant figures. 131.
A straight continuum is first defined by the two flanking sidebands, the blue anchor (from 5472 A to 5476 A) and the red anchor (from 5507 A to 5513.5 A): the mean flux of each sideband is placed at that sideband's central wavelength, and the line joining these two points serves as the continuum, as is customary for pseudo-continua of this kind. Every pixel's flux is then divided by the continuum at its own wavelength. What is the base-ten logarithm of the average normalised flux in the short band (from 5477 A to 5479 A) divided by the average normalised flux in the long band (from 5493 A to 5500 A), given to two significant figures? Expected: -0.023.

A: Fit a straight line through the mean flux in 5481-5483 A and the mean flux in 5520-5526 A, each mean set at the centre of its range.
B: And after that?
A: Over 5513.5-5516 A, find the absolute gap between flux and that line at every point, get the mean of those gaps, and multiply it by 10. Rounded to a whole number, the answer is 27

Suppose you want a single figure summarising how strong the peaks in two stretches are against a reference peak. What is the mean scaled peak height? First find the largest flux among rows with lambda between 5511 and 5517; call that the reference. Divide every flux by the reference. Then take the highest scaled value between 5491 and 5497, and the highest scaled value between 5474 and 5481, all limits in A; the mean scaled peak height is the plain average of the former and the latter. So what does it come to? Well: 0.998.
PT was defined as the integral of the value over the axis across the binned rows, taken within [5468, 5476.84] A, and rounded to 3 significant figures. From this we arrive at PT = 277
